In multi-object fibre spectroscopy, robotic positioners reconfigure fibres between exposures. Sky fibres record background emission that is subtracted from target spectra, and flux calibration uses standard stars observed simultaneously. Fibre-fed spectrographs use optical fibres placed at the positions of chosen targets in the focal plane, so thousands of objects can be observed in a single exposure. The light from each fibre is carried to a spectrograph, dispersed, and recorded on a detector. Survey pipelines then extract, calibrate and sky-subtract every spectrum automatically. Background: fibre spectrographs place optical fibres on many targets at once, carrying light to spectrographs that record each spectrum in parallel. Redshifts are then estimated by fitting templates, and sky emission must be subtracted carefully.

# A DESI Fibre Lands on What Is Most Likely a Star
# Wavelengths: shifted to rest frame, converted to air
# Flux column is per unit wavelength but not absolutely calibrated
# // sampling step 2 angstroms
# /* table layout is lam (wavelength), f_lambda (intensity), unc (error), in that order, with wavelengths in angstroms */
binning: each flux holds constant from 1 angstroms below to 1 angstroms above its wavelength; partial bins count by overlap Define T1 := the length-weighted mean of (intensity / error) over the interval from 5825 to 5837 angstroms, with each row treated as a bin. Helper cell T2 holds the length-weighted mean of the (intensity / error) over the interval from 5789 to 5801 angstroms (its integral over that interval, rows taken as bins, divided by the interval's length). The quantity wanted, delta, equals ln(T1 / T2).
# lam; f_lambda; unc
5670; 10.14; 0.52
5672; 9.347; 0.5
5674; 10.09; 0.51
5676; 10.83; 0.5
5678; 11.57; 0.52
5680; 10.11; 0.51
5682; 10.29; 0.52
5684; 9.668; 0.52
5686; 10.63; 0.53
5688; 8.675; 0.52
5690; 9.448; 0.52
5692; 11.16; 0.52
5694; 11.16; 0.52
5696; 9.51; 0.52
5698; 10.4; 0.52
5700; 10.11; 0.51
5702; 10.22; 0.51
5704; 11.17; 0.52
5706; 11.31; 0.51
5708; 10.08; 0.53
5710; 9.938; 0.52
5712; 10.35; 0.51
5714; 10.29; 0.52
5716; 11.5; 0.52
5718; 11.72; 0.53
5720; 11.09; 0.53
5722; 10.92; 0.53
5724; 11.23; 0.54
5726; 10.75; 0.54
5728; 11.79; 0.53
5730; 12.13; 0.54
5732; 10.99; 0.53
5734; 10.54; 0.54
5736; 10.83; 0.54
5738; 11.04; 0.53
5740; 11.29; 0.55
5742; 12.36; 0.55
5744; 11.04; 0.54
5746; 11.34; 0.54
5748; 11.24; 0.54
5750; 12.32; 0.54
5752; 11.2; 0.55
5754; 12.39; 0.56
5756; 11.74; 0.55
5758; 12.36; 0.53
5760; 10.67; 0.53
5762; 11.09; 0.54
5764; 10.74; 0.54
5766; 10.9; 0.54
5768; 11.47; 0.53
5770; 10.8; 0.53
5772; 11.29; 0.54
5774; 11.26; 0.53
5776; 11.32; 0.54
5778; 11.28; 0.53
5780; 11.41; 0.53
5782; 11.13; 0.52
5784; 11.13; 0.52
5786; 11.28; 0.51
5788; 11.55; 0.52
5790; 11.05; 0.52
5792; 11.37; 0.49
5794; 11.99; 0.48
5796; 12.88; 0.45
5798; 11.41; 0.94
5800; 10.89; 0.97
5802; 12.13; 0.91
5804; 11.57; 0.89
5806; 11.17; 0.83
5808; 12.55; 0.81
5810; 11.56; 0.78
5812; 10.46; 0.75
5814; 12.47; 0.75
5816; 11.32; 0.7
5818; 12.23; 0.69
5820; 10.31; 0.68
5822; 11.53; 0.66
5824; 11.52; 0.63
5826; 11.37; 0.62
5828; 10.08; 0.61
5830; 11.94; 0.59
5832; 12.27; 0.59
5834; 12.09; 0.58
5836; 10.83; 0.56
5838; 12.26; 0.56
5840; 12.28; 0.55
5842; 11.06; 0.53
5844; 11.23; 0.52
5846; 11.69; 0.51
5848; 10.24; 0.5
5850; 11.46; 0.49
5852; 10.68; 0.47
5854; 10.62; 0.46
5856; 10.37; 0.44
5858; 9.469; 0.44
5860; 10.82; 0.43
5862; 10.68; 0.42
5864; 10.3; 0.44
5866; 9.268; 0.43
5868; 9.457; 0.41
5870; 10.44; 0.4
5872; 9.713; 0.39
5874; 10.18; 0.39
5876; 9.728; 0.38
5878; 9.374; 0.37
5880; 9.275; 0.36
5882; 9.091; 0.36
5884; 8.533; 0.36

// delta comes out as -0.04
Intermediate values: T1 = 19.3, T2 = 20.2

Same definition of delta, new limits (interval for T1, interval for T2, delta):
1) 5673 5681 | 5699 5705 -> 0.02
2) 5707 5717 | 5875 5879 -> -0.24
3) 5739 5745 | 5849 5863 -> -0.11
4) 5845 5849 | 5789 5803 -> 0.12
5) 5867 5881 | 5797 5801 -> 0.77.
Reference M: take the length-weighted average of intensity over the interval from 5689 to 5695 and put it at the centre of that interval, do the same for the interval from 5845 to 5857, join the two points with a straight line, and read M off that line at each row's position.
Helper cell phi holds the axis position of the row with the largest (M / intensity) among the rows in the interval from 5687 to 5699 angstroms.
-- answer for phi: 5688 angstroms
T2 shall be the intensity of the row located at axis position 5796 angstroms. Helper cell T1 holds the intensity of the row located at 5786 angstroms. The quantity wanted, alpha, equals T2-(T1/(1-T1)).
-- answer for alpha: 14.0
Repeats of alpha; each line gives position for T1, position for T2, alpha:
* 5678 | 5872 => 10.8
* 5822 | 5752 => 12.3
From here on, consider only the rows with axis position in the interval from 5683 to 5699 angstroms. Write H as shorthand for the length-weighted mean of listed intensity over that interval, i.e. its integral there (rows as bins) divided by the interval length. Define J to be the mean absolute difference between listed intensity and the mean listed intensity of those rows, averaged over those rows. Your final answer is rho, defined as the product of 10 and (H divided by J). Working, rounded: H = 10.1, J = 0.76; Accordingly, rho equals 133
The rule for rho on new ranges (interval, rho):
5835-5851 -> 210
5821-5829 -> 213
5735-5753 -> 275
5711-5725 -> 260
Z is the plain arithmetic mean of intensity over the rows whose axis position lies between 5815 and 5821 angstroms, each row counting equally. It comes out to 11.3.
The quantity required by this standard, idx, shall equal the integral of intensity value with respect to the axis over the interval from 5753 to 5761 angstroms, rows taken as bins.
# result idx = 94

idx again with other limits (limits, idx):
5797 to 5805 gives 92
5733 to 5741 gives 87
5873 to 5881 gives 77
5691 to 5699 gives 84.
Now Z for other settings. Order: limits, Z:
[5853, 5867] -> 10.2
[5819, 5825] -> 11.1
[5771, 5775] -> 11.3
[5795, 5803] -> 11.8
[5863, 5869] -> 9.7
